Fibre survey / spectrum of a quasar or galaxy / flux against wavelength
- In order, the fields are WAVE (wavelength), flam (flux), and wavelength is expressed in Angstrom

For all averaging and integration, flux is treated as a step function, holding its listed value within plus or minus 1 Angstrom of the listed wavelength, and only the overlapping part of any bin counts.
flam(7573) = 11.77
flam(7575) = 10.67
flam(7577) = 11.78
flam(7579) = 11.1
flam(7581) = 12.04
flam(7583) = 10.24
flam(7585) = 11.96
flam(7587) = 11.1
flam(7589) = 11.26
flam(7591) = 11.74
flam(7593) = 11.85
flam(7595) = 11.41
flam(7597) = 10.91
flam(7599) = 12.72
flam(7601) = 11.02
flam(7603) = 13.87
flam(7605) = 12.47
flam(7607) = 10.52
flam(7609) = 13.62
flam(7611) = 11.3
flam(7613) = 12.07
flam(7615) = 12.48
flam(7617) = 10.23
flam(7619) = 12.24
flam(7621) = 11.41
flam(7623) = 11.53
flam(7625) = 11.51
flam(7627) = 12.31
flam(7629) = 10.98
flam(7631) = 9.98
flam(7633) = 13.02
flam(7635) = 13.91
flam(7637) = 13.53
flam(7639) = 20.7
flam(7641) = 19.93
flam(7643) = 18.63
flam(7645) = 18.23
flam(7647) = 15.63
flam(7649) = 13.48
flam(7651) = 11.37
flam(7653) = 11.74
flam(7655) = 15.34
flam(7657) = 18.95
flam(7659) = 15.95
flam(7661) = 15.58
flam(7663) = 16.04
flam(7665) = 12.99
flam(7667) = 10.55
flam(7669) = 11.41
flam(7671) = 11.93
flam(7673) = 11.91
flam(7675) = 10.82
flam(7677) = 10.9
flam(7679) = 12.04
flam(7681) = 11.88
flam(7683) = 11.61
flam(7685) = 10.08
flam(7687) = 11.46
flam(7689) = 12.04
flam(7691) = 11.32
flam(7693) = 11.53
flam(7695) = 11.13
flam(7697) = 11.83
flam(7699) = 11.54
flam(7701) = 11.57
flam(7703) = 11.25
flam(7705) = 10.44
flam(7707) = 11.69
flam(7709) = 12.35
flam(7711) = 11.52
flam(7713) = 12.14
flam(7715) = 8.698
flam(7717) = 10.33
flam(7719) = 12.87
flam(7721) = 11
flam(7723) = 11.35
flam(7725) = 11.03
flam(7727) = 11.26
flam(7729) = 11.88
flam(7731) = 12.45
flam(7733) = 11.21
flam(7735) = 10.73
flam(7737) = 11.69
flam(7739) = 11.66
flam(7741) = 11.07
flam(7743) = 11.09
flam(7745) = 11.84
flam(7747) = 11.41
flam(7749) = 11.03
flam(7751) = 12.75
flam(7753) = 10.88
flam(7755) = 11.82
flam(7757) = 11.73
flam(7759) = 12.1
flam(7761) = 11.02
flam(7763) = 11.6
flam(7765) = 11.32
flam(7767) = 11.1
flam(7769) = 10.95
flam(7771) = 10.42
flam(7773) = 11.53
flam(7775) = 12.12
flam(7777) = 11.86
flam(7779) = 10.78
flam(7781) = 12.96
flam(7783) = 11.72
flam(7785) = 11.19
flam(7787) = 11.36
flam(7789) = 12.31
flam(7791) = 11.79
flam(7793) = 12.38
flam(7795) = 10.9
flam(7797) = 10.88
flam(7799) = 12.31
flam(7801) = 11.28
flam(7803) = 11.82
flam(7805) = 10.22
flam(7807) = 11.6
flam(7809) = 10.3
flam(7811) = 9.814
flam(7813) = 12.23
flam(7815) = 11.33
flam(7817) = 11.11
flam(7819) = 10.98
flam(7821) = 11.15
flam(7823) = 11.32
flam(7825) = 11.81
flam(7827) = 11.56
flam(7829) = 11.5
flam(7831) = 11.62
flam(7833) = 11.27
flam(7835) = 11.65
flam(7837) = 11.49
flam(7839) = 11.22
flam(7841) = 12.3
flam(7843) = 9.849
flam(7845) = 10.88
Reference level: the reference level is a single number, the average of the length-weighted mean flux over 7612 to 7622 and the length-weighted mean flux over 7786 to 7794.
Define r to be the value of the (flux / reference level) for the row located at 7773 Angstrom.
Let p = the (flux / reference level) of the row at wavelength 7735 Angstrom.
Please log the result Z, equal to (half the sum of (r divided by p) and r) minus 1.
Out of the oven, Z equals 0.02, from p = 0.91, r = 0.98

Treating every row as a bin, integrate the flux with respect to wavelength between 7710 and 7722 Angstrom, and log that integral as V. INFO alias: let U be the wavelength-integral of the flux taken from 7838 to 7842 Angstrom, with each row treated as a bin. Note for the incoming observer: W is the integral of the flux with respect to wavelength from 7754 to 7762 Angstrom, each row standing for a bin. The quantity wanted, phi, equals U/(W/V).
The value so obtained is 67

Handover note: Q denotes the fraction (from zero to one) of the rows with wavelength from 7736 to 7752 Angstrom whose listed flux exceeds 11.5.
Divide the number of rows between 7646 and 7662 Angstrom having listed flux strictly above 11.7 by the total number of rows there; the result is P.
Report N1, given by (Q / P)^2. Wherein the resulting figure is 0.3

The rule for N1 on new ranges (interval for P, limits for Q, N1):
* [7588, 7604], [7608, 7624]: 1.6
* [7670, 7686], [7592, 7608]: 1.0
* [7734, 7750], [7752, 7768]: 16.0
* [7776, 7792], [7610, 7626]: 1.0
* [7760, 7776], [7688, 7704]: 25.0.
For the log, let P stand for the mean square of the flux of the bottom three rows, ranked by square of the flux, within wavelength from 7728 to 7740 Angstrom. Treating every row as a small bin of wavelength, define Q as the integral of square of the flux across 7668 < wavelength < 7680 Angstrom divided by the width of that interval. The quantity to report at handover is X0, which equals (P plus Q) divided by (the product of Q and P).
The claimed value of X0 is 0.0155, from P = 126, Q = 133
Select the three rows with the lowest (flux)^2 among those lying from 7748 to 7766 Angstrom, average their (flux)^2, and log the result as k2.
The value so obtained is 120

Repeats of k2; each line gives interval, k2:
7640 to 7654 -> 150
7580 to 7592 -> 118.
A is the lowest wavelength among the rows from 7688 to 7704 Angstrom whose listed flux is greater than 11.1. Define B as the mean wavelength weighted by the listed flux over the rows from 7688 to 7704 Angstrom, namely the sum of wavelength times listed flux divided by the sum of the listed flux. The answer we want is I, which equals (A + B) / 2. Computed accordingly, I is 7692.5 Angstrom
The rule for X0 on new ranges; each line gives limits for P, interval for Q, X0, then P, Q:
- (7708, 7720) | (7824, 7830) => 0.0169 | 105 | 135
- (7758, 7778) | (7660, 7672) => 0.0143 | 117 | 175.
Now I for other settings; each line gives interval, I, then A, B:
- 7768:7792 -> 7776.6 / 7773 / 7780.2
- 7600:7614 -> 7605.0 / 7603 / 7607.0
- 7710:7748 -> 7720.1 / 7711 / 7729.1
